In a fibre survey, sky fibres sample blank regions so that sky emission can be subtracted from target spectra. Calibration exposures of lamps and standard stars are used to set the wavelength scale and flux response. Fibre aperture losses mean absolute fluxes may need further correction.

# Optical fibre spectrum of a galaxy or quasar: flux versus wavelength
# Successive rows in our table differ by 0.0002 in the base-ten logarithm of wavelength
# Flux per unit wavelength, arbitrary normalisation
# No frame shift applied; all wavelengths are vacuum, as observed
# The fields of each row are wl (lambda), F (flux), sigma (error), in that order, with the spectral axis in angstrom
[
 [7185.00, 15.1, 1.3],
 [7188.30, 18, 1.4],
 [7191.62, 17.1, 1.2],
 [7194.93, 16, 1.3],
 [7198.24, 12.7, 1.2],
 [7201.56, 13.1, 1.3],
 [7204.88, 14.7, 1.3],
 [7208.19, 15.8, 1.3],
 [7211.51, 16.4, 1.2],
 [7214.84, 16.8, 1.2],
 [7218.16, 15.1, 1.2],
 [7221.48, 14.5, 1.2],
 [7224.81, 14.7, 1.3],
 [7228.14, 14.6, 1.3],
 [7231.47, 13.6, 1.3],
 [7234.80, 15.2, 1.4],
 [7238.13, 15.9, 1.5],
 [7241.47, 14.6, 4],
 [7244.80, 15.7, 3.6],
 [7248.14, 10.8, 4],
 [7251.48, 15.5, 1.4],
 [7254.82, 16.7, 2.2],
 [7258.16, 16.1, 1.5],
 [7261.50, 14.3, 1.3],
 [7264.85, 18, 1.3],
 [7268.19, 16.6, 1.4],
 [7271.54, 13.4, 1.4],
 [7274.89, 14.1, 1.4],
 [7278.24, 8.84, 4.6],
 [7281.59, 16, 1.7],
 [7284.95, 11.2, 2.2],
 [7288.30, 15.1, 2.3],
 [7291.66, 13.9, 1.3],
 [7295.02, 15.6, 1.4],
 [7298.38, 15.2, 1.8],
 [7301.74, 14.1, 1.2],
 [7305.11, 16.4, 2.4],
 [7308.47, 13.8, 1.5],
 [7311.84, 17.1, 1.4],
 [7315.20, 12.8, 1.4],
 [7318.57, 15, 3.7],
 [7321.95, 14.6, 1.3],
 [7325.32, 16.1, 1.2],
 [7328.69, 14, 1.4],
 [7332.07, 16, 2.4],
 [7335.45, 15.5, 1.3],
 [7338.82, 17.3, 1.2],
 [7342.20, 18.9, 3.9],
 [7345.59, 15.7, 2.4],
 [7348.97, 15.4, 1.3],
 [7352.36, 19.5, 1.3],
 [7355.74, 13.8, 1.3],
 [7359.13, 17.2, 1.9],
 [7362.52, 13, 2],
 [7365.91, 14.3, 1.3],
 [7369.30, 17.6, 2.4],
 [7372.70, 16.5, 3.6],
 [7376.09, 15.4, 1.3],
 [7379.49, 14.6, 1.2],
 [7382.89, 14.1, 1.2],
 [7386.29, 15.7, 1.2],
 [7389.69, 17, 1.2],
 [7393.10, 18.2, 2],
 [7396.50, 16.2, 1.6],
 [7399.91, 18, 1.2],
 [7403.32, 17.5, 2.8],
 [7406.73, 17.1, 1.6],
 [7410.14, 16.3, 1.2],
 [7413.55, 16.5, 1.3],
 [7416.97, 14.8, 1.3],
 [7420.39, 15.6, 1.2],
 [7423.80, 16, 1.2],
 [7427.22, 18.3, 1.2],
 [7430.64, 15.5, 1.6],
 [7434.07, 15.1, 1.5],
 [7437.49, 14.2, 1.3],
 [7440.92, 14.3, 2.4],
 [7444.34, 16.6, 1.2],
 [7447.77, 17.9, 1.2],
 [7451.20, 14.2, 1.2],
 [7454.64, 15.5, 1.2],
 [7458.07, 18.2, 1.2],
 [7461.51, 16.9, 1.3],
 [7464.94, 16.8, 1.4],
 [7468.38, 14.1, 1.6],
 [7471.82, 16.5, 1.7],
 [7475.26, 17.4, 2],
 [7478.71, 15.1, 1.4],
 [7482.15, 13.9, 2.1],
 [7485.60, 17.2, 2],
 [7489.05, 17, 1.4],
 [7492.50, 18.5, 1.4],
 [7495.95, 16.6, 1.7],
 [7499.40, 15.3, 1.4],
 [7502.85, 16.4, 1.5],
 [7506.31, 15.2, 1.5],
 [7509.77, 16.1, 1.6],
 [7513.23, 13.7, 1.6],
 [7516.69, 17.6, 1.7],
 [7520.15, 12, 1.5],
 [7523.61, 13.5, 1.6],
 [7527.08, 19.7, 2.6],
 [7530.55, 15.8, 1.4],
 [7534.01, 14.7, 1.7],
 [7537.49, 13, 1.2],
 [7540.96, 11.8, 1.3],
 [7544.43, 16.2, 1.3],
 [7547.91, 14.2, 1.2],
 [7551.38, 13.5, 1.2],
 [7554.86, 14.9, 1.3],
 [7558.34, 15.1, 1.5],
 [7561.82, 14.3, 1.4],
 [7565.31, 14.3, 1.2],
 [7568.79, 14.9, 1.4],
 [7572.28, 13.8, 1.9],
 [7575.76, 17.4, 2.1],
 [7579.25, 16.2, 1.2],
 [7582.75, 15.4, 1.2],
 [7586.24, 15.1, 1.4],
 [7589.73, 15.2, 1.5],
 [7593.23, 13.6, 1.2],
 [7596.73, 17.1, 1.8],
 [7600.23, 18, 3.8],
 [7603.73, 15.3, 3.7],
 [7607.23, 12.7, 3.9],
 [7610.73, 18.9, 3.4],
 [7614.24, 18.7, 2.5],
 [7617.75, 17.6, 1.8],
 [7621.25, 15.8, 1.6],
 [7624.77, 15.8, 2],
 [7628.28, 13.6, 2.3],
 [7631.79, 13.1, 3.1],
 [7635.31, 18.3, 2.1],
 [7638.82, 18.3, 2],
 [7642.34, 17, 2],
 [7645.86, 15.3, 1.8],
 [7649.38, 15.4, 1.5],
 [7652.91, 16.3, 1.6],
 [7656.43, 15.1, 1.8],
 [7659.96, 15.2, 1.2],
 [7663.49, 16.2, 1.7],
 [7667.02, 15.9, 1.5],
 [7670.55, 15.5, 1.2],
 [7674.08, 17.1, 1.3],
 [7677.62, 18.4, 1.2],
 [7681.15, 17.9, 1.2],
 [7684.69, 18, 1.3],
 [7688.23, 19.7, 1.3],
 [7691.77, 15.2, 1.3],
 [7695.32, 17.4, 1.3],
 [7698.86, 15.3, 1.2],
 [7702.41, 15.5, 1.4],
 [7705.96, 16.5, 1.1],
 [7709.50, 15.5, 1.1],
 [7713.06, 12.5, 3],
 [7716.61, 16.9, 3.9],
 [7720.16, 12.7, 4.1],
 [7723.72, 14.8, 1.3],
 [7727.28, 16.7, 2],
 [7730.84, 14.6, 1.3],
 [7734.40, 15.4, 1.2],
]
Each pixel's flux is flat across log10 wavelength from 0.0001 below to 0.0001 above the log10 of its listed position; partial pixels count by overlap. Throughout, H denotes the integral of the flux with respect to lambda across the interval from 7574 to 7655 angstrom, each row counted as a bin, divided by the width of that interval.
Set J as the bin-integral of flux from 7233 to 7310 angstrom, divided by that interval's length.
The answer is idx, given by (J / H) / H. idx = 0.0566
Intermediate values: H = 16.1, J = 14.65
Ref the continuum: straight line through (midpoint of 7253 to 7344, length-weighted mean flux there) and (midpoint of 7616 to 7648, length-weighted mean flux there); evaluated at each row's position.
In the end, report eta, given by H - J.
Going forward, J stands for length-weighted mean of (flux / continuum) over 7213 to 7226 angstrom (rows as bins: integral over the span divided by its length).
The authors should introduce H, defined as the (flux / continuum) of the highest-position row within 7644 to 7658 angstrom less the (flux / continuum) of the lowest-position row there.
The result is -1.05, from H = -0.01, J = 1.03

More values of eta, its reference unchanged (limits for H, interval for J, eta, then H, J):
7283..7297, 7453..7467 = -0.79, 0.29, 1.08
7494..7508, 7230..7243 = -1.09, -0.09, 1.00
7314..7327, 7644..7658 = -0.75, 0.22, 0.96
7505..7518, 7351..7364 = -0.89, 0.15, 1.04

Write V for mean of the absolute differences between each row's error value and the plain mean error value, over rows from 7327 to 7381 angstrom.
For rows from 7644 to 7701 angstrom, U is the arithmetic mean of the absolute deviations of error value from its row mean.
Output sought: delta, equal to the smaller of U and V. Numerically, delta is 0.19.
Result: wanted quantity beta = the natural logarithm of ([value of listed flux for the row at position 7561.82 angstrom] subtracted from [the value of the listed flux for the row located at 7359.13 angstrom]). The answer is 1.1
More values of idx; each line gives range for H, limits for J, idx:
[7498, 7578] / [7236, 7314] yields 0.0660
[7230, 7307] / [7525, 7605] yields 0.0708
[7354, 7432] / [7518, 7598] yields 0.0576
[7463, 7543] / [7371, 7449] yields 0.0666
